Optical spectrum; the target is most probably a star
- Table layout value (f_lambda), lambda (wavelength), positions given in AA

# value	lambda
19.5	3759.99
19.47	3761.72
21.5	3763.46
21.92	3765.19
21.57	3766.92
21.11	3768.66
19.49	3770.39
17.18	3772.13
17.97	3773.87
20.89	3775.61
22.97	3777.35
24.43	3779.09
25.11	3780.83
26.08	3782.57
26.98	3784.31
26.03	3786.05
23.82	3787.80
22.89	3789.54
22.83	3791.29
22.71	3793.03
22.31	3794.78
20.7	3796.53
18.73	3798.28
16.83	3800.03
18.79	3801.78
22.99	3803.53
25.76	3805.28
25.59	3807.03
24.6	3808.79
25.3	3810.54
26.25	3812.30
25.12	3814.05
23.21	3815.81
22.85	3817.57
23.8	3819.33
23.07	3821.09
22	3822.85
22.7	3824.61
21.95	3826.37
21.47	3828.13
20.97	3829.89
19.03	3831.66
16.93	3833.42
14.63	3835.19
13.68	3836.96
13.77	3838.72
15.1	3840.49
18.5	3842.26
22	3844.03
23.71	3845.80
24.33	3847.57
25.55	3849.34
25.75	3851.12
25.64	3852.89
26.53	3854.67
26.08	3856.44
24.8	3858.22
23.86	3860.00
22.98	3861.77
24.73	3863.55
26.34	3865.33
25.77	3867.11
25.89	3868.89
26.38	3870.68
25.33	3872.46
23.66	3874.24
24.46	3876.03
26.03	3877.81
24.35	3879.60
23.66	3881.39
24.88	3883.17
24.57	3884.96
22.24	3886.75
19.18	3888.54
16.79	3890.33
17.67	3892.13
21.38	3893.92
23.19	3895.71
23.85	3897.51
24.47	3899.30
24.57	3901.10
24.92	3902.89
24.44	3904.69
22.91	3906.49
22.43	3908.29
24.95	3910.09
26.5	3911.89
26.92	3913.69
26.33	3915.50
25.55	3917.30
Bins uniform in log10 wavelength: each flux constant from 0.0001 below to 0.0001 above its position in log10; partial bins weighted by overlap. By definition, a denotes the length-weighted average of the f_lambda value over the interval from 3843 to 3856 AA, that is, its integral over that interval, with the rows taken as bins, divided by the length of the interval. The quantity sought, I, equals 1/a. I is 0.0404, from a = 24.8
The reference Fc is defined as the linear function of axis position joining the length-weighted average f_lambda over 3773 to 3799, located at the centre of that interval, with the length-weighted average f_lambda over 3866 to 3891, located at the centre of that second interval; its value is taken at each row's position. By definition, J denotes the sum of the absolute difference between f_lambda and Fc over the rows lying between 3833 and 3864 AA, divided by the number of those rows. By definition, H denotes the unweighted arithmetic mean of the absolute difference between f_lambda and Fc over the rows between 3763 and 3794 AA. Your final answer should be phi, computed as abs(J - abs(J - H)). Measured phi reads 2.02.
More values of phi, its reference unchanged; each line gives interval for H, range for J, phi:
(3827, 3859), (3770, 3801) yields 1.02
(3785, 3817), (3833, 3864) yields 2.01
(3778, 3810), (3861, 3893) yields 1.97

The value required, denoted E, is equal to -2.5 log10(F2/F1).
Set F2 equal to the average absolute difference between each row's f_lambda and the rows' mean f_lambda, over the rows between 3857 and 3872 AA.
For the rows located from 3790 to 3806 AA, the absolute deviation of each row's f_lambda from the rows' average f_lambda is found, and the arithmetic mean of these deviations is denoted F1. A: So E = 0.9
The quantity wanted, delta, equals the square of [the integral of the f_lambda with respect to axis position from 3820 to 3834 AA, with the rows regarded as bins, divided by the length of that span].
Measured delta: 447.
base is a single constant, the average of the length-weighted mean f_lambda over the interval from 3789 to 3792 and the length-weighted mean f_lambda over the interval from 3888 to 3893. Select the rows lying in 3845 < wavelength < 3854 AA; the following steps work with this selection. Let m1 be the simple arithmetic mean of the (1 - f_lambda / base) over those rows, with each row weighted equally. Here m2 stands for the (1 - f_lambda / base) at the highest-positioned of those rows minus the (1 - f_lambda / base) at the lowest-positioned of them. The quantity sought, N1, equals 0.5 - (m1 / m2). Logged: -1.9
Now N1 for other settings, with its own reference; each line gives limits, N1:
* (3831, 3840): -0.4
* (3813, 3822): 2.1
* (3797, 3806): 0.5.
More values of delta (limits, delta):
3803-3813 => 631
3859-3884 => 619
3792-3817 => 519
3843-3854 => 598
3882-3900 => 476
